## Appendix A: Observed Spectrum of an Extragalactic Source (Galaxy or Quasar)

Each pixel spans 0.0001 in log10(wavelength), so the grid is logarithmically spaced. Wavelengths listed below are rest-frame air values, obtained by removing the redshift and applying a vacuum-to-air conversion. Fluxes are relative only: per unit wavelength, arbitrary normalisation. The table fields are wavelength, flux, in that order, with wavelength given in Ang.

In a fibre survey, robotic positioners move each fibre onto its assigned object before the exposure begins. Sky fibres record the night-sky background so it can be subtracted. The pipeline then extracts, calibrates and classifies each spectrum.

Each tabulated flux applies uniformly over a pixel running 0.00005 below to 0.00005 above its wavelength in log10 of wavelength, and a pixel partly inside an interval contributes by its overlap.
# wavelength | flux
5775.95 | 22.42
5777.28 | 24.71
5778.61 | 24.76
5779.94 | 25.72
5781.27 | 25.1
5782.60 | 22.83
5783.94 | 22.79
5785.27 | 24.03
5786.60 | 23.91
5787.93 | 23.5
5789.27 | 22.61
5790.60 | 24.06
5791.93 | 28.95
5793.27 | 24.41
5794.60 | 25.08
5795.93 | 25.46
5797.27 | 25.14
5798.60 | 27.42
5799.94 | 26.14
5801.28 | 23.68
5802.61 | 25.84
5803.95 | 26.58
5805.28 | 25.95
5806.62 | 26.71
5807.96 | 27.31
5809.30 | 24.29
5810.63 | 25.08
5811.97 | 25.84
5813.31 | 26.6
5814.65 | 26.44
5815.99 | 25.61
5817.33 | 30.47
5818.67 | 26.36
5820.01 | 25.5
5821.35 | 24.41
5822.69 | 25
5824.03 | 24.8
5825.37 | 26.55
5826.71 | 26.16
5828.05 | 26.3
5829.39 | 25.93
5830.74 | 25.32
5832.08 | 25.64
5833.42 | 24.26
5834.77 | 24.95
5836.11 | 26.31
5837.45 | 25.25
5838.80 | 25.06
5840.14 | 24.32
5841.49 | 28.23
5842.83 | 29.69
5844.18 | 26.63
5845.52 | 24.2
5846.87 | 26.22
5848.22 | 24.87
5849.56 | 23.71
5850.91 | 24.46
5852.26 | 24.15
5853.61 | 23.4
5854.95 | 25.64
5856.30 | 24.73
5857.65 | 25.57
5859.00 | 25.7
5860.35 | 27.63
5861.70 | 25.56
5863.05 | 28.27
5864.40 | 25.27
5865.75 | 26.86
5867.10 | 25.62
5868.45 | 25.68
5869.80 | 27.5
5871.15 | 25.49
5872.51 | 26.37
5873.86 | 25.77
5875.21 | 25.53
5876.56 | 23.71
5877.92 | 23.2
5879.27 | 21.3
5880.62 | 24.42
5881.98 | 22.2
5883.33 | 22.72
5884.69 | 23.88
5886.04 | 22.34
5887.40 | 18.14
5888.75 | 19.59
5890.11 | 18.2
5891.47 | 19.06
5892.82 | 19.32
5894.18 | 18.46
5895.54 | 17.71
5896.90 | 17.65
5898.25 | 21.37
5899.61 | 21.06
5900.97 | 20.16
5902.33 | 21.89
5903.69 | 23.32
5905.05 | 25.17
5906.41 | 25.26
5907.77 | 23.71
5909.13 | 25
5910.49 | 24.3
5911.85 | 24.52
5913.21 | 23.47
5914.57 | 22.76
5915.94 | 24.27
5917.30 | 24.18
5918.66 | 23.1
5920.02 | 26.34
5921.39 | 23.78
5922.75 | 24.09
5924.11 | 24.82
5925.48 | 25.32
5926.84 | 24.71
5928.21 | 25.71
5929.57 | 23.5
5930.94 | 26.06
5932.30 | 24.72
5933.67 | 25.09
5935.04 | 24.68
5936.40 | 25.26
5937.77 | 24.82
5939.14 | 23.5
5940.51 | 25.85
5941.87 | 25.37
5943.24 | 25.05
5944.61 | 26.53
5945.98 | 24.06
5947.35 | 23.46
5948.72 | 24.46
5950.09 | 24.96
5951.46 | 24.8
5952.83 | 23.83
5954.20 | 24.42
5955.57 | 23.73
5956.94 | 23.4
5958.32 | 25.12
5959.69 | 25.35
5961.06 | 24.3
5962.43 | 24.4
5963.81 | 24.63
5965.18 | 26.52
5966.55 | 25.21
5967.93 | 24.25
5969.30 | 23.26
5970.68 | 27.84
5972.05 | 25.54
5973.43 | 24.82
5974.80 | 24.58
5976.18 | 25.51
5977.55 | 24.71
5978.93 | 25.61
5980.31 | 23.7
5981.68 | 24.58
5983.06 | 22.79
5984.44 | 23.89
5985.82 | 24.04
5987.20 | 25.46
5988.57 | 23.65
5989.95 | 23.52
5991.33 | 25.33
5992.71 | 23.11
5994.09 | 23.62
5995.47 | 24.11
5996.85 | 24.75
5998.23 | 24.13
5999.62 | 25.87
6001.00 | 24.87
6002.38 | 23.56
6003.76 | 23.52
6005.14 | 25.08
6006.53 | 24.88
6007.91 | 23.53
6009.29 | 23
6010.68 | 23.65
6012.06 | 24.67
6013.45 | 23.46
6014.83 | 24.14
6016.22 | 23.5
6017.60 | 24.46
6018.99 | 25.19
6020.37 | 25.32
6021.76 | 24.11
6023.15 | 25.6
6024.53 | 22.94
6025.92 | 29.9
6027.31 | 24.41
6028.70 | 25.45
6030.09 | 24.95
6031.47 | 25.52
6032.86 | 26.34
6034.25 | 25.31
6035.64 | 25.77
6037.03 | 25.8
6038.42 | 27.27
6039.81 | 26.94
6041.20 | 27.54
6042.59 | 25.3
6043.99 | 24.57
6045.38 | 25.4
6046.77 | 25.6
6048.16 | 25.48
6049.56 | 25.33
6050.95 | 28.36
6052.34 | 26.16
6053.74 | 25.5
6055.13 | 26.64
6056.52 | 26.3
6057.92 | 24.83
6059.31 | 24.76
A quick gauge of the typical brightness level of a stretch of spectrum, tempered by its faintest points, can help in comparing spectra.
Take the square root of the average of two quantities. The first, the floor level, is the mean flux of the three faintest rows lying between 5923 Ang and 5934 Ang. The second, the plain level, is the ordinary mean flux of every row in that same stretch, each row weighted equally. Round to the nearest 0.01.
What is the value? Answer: 4.96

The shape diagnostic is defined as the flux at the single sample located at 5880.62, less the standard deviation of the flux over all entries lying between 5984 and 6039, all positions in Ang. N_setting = 23.1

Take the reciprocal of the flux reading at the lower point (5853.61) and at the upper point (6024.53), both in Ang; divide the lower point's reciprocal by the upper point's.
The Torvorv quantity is 0.98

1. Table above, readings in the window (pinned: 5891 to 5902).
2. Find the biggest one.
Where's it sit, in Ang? 5898.25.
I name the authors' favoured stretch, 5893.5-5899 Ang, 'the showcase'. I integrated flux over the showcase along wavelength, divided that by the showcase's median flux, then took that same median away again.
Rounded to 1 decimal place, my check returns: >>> -12.4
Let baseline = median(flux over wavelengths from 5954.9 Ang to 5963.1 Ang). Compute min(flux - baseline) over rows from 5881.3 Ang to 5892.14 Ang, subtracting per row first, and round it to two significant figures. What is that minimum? -6.2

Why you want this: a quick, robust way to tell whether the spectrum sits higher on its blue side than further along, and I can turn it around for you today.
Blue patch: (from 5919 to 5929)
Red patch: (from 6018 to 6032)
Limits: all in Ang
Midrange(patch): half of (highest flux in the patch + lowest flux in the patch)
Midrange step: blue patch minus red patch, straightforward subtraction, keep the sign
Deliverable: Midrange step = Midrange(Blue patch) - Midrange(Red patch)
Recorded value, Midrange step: -1.4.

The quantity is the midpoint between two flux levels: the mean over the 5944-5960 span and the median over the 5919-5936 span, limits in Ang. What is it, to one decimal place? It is 24.6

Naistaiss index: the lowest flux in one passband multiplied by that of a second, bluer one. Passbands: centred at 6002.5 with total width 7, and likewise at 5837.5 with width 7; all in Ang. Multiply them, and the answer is 572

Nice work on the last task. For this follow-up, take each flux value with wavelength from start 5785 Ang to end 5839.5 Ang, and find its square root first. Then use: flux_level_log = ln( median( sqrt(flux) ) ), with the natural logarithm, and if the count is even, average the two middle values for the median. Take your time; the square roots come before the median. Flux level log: 1.619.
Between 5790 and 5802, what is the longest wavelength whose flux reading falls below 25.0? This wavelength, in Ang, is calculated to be 5801.28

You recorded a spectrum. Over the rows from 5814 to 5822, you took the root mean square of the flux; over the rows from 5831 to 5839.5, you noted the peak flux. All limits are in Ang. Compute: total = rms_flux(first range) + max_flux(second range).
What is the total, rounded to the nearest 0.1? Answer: 52.8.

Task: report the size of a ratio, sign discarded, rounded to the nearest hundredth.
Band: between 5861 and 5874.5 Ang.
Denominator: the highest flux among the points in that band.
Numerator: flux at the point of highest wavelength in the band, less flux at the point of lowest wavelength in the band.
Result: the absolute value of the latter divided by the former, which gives 0.01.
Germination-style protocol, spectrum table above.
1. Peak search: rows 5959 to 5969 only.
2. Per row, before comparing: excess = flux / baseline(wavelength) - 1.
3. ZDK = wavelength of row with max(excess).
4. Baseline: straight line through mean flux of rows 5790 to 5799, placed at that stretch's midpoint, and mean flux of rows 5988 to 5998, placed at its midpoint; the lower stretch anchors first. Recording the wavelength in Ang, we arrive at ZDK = 5965.18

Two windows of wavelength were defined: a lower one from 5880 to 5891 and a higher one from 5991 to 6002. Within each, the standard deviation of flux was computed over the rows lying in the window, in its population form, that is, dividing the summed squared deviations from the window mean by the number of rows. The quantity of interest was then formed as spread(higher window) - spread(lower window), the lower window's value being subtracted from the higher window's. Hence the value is -1.5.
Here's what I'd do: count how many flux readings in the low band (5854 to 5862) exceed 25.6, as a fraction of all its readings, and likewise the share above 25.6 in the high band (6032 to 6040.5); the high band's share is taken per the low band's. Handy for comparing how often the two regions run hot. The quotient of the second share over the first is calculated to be 1.67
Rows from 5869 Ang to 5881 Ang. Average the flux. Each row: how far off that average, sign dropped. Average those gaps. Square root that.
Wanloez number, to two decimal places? 1.21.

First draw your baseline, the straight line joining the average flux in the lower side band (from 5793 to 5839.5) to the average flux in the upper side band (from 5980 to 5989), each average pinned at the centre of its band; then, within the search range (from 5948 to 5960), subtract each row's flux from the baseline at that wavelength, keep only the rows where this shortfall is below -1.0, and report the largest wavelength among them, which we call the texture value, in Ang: 5959.69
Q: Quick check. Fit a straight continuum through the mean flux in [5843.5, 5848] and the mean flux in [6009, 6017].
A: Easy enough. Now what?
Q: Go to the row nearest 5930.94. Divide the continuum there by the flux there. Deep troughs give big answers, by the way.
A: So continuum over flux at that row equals 0.95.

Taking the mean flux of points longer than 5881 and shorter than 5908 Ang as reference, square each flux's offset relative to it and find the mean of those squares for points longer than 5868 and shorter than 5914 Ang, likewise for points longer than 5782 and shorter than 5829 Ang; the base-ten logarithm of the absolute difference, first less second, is 1.1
